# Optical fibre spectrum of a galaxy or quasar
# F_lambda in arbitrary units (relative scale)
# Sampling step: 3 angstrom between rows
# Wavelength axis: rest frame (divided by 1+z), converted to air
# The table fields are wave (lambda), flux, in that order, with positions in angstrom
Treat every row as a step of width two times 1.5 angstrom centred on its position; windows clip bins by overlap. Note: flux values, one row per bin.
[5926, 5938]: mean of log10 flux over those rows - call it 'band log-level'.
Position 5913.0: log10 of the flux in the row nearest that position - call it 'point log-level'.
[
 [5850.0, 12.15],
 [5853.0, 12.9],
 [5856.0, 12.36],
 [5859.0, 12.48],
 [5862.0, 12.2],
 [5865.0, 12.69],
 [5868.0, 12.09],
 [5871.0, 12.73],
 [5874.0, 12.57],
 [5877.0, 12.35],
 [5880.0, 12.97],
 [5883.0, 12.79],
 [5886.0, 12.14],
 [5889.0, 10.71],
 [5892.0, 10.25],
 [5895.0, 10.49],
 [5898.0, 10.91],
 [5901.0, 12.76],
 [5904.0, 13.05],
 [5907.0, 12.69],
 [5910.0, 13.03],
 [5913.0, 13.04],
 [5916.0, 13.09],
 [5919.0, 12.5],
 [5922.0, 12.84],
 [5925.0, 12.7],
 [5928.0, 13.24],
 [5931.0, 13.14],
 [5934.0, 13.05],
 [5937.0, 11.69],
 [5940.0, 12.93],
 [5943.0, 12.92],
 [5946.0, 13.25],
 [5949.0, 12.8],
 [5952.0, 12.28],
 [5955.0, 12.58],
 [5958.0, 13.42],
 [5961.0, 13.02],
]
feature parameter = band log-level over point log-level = 0.99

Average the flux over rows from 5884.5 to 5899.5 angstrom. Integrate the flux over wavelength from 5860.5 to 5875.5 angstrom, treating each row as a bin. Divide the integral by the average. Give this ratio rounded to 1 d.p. 17.1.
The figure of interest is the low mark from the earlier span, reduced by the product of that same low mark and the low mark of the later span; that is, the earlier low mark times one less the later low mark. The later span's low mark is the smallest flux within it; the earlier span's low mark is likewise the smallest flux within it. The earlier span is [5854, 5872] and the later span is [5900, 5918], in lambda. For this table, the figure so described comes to -141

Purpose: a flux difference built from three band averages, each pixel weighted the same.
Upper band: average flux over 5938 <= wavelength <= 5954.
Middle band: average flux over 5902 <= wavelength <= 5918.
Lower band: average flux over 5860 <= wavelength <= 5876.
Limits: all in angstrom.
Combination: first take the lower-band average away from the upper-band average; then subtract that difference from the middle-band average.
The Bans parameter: 12.6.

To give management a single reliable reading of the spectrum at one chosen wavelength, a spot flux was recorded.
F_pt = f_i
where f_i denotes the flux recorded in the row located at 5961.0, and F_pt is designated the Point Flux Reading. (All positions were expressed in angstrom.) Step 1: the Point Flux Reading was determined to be 13.02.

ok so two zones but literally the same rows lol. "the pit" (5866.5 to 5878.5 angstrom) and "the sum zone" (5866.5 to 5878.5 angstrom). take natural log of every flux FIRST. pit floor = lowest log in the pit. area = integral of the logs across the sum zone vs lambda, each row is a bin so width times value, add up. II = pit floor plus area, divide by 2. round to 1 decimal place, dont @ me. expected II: 16.4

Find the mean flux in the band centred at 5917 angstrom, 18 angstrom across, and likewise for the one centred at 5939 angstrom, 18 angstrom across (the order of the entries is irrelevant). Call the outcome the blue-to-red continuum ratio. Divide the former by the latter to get 1.00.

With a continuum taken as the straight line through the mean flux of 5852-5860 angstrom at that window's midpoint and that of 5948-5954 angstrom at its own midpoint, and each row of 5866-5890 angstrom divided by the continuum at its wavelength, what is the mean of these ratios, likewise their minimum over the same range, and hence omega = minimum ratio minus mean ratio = -0.13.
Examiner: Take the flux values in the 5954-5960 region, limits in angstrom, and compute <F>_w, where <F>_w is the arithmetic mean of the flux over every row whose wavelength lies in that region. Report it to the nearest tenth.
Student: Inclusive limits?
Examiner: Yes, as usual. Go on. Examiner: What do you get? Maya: 13.0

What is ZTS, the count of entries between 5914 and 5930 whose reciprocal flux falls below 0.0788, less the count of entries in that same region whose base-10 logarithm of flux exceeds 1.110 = 2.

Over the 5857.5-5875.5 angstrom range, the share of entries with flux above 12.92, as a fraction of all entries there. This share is 0.0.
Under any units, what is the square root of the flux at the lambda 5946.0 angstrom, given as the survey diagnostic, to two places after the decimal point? 3.64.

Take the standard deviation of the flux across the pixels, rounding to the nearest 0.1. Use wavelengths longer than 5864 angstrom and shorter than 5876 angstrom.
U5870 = 0.3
